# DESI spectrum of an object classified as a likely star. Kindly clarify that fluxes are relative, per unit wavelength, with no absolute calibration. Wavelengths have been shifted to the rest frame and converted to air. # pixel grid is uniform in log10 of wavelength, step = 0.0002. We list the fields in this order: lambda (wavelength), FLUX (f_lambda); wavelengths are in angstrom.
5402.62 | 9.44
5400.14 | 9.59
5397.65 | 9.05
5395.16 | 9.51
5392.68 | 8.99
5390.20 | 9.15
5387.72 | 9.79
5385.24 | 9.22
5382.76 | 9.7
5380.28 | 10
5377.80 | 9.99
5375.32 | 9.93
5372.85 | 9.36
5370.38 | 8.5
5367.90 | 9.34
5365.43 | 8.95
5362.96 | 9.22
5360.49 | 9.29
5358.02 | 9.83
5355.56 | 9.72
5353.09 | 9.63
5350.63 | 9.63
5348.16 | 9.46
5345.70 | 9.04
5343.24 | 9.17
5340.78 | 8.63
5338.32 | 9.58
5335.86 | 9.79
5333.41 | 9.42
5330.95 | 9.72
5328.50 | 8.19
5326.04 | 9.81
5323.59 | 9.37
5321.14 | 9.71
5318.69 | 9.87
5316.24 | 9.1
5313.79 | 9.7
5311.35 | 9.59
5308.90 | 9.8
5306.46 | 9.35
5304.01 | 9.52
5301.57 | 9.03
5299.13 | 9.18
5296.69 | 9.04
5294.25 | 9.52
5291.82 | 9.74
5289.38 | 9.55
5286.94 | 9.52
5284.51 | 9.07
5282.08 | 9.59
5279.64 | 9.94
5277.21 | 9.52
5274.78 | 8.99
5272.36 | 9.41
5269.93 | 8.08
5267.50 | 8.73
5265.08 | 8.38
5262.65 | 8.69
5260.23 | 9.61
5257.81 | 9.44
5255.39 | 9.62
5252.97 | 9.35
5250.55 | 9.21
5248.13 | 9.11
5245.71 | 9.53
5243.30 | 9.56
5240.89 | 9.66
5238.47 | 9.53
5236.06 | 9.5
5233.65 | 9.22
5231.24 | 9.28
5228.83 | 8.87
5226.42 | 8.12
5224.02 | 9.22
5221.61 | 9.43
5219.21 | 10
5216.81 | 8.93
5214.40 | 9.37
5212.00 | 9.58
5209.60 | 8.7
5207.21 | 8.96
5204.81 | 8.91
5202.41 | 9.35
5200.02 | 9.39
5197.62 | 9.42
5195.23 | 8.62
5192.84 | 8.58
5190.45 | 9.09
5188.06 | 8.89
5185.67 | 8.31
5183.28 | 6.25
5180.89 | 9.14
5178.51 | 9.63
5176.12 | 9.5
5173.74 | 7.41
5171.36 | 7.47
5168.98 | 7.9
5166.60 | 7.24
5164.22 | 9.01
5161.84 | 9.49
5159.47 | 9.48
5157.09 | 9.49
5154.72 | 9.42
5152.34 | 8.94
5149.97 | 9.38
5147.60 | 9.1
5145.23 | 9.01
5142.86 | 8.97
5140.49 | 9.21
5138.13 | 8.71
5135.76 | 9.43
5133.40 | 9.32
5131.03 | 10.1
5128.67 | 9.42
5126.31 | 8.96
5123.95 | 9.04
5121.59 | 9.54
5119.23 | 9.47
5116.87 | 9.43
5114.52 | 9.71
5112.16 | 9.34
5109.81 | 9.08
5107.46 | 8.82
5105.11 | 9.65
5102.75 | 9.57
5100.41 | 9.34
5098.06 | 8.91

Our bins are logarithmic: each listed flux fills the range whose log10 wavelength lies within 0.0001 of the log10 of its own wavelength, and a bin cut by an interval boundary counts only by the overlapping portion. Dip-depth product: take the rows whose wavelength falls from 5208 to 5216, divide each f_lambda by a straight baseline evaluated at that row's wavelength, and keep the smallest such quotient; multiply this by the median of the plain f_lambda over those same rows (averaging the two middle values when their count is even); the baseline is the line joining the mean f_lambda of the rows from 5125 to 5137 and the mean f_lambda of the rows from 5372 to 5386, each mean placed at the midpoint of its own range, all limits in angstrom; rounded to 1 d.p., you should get 8.6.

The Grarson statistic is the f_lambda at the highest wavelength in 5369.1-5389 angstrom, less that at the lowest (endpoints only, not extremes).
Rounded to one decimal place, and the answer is 1.3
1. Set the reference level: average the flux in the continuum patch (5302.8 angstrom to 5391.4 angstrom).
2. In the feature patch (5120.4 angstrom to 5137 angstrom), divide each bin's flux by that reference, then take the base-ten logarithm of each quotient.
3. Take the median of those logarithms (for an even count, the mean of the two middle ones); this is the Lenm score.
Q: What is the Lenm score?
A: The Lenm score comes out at -0.001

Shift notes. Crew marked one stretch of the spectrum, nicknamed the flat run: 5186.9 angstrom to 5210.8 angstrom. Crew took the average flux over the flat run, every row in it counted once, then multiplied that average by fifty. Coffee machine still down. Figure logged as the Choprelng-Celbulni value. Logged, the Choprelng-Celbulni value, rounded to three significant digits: 450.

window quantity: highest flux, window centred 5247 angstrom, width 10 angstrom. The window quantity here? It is 9.56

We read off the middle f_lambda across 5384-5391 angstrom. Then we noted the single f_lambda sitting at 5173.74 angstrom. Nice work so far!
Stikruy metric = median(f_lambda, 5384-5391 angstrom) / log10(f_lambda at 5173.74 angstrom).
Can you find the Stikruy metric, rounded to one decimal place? 10.6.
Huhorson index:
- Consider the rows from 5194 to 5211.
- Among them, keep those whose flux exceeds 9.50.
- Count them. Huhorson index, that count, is 0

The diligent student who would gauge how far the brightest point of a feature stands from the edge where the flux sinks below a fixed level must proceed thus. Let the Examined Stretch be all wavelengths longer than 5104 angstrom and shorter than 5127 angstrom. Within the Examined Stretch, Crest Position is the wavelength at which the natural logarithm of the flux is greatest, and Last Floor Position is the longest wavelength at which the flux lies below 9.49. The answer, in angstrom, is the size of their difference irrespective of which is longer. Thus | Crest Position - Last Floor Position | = 11.8 angstrom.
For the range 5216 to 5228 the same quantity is 7.2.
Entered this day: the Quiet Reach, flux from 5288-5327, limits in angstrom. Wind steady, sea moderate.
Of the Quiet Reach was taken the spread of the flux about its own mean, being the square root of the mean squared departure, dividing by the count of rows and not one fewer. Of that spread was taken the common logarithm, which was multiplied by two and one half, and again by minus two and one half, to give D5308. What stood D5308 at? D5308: 3.5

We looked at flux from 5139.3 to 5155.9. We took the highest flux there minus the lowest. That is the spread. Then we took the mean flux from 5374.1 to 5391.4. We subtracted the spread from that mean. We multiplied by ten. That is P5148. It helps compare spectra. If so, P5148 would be 92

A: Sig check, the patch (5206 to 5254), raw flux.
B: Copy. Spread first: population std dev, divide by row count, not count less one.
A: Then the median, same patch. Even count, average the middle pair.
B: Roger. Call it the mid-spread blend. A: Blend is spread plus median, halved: 4.86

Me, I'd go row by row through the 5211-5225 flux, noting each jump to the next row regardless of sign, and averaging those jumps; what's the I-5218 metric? 0.50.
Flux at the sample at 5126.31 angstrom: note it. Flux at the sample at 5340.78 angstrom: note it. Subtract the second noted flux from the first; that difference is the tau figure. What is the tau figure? 0.33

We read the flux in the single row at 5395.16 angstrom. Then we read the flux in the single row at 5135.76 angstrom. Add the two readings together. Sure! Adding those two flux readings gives 18.9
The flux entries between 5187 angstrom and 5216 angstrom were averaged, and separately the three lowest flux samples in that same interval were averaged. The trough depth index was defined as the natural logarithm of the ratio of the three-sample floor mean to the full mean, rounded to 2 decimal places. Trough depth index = -0.05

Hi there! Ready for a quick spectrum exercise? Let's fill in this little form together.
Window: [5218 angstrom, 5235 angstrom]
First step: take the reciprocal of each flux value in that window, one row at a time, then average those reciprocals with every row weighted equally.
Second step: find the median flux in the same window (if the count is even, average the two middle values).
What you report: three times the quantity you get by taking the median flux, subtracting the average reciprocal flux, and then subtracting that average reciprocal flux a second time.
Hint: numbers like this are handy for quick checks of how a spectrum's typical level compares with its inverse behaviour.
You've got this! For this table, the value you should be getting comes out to 27.0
